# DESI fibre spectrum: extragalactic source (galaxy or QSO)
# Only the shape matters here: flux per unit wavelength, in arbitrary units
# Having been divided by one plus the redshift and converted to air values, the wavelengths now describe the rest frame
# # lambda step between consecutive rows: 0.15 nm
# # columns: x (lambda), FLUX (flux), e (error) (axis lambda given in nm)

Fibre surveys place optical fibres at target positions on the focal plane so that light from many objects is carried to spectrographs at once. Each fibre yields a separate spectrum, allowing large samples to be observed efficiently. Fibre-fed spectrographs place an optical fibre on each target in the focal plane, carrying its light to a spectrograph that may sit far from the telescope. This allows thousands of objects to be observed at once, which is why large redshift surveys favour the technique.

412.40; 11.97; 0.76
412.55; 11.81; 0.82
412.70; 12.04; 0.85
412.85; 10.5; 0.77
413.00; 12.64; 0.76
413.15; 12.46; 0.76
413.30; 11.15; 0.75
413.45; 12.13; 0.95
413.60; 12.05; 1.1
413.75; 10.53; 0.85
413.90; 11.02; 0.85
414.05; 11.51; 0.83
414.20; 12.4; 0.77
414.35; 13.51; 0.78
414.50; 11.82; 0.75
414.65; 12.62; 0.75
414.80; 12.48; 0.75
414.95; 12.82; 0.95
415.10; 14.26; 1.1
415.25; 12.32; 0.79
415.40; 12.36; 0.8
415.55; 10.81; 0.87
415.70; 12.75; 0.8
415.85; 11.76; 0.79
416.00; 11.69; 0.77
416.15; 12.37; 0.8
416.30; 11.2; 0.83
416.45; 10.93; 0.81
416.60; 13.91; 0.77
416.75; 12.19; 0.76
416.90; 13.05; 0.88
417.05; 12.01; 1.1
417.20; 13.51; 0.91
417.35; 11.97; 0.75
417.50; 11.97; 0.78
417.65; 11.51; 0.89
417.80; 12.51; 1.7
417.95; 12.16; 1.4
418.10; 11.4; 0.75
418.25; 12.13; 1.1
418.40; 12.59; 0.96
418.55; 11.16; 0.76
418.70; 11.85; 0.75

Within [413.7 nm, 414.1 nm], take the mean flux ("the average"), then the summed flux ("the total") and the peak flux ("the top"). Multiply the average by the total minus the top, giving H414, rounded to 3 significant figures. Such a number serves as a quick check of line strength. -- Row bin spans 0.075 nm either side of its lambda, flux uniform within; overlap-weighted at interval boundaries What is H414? 237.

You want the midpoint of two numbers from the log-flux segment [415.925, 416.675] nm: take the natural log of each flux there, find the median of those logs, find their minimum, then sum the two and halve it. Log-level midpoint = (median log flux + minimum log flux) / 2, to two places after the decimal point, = 2.43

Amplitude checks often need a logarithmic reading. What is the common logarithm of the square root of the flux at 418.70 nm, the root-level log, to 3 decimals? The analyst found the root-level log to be 0.537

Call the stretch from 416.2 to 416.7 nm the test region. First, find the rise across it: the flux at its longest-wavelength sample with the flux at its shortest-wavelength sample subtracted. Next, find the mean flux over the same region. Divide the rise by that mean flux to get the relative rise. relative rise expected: 0.23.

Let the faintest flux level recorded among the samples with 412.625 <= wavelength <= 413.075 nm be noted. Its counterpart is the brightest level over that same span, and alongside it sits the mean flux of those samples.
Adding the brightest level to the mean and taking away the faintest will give 13.9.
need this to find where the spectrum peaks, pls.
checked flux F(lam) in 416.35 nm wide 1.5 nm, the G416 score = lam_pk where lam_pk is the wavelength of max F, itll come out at 416.60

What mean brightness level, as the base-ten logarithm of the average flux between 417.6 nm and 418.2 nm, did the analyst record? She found 1.08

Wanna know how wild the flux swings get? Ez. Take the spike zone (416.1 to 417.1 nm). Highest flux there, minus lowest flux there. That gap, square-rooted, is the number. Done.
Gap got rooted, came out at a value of 1.73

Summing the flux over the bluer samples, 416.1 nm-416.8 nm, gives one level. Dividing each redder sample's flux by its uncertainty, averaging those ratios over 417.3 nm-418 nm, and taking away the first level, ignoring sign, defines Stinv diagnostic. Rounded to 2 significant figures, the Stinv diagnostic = 49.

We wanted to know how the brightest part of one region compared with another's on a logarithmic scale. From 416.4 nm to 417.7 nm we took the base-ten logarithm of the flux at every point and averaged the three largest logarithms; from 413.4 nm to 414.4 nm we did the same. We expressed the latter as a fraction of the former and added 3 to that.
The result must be 3.98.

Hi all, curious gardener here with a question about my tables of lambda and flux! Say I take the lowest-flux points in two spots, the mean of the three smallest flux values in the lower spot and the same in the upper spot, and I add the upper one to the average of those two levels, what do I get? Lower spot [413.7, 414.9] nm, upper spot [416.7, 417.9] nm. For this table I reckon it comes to 23.2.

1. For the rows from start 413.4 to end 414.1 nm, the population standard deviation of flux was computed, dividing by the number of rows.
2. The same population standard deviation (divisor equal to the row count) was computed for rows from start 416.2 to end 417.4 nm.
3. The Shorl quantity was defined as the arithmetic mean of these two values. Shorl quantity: 0.80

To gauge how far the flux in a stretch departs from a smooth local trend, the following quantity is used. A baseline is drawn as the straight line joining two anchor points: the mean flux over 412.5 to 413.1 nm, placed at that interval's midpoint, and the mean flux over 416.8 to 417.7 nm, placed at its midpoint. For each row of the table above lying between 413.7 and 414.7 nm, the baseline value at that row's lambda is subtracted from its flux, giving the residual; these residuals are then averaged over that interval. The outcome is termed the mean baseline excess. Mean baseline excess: -0.02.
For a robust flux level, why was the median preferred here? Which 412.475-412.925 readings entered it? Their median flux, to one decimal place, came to 11.8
